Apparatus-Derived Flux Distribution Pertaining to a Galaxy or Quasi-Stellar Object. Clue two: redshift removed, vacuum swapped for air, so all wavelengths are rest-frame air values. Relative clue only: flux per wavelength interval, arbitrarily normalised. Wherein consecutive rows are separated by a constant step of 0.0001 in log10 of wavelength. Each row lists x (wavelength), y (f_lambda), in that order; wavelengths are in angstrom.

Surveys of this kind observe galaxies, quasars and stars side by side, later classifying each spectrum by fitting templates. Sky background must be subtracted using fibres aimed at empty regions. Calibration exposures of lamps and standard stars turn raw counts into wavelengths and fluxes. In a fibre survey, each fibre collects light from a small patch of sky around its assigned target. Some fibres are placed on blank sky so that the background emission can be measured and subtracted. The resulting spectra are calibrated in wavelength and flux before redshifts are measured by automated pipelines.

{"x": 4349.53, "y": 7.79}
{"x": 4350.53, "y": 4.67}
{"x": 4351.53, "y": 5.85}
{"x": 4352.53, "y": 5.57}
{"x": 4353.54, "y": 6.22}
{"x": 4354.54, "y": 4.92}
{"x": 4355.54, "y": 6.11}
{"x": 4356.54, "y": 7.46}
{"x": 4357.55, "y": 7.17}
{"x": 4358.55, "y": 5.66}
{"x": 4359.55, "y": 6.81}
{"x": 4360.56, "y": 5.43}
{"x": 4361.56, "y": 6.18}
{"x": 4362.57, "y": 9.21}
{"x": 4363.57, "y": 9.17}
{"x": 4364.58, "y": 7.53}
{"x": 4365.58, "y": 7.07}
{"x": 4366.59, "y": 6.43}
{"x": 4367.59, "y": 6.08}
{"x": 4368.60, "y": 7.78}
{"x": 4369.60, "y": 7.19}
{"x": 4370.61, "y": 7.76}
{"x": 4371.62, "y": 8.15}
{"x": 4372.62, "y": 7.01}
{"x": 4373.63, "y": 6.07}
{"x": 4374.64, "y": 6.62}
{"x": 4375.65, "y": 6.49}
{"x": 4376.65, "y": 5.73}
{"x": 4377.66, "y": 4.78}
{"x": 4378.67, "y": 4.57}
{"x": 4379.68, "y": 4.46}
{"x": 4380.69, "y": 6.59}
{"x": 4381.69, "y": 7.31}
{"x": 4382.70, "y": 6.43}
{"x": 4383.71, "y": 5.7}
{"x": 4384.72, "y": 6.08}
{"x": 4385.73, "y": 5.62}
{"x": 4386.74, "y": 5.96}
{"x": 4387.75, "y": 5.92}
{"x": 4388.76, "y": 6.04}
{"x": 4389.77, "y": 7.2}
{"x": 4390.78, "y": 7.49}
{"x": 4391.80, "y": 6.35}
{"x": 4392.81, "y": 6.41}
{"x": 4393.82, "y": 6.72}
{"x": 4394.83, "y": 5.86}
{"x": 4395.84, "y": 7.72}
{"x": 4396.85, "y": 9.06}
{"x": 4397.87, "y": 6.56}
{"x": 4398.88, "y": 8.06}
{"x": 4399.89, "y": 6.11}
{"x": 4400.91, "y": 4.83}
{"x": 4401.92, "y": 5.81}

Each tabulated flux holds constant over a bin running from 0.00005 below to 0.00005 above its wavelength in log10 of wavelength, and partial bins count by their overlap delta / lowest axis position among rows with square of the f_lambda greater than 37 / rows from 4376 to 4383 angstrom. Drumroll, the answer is 4380.69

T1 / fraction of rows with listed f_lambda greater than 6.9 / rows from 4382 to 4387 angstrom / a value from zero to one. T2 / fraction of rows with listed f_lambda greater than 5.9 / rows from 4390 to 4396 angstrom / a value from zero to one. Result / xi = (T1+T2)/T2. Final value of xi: 1.00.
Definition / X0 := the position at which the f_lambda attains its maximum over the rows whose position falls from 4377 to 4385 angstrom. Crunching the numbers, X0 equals 4381.69 angstrom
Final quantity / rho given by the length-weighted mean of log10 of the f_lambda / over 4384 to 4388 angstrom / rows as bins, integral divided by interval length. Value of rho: 0.77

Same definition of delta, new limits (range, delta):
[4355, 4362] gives 4355.54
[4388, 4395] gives 4389.77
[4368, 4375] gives 4368.60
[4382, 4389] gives 4382.70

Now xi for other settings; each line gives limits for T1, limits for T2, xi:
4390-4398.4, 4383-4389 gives 1.56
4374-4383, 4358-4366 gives 1.15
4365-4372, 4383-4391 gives 1.95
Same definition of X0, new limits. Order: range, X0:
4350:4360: 4356.54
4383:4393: 4390.78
